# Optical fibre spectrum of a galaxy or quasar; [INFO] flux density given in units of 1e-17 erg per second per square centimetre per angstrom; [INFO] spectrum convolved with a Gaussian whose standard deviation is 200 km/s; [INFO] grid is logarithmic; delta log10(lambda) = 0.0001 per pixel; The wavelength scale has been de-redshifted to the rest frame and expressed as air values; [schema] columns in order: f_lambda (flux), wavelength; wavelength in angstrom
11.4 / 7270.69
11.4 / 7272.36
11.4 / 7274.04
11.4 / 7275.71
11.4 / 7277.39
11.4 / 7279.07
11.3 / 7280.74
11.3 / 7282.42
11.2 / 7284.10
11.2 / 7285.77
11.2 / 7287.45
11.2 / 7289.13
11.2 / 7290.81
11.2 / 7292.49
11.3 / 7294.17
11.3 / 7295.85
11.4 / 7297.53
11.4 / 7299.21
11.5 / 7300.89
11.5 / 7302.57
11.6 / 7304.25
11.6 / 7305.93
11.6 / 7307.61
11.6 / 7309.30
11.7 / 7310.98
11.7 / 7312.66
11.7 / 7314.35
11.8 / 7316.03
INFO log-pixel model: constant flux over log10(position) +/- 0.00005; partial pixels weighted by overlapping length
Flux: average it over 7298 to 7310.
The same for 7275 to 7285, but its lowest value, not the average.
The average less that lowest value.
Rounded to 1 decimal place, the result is 0.3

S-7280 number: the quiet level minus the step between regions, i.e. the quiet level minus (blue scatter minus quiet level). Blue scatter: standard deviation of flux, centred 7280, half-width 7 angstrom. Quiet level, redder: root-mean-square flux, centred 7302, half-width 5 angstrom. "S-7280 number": 22.9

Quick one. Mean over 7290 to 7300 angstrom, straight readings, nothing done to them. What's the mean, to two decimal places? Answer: 11.30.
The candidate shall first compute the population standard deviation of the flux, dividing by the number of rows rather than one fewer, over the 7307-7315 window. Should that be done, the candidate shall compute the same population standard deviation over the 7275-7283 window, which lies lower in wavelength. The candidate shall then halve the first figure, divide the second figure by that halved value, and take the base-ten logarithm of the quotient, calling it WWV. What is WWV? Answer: 0.3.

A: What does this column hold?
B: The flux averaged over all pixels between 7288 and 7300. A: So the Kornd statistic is 11.3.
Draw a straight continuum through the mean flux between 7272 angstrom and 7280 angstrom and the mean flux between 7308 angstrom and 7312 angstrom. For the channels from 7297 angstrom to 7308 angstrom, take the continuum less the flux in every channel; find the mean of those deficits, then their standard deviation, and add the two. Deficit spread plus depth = 0.14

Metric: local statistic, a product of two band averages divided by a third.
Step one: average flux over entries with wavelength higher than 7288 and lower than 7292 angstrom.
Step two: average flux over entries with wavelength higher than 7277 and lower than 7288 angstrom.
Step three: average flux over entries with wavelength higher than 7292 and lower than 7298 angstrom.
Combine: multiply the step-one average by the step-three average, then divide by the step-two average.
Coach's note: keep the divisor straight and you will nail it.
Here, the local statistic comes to 11.2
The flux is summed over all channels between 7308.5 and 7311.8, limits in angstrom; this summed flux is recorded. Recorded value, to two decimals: 23.30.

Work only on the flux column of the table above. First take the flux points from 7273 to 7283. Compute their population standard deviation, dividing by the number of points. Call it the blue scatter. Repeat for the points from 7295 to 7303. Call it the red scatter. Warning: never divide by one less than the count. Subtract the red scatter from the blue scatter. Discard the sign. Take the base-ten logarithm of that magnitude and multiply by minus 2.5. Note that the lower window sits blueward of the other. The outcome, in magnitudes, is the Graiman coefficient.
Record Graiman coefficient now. 3.9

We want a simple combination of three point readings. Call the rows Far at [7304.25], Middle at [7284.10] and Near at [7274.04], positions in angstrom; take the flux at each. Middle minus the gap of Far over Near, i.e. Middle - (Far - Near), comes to 11.0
